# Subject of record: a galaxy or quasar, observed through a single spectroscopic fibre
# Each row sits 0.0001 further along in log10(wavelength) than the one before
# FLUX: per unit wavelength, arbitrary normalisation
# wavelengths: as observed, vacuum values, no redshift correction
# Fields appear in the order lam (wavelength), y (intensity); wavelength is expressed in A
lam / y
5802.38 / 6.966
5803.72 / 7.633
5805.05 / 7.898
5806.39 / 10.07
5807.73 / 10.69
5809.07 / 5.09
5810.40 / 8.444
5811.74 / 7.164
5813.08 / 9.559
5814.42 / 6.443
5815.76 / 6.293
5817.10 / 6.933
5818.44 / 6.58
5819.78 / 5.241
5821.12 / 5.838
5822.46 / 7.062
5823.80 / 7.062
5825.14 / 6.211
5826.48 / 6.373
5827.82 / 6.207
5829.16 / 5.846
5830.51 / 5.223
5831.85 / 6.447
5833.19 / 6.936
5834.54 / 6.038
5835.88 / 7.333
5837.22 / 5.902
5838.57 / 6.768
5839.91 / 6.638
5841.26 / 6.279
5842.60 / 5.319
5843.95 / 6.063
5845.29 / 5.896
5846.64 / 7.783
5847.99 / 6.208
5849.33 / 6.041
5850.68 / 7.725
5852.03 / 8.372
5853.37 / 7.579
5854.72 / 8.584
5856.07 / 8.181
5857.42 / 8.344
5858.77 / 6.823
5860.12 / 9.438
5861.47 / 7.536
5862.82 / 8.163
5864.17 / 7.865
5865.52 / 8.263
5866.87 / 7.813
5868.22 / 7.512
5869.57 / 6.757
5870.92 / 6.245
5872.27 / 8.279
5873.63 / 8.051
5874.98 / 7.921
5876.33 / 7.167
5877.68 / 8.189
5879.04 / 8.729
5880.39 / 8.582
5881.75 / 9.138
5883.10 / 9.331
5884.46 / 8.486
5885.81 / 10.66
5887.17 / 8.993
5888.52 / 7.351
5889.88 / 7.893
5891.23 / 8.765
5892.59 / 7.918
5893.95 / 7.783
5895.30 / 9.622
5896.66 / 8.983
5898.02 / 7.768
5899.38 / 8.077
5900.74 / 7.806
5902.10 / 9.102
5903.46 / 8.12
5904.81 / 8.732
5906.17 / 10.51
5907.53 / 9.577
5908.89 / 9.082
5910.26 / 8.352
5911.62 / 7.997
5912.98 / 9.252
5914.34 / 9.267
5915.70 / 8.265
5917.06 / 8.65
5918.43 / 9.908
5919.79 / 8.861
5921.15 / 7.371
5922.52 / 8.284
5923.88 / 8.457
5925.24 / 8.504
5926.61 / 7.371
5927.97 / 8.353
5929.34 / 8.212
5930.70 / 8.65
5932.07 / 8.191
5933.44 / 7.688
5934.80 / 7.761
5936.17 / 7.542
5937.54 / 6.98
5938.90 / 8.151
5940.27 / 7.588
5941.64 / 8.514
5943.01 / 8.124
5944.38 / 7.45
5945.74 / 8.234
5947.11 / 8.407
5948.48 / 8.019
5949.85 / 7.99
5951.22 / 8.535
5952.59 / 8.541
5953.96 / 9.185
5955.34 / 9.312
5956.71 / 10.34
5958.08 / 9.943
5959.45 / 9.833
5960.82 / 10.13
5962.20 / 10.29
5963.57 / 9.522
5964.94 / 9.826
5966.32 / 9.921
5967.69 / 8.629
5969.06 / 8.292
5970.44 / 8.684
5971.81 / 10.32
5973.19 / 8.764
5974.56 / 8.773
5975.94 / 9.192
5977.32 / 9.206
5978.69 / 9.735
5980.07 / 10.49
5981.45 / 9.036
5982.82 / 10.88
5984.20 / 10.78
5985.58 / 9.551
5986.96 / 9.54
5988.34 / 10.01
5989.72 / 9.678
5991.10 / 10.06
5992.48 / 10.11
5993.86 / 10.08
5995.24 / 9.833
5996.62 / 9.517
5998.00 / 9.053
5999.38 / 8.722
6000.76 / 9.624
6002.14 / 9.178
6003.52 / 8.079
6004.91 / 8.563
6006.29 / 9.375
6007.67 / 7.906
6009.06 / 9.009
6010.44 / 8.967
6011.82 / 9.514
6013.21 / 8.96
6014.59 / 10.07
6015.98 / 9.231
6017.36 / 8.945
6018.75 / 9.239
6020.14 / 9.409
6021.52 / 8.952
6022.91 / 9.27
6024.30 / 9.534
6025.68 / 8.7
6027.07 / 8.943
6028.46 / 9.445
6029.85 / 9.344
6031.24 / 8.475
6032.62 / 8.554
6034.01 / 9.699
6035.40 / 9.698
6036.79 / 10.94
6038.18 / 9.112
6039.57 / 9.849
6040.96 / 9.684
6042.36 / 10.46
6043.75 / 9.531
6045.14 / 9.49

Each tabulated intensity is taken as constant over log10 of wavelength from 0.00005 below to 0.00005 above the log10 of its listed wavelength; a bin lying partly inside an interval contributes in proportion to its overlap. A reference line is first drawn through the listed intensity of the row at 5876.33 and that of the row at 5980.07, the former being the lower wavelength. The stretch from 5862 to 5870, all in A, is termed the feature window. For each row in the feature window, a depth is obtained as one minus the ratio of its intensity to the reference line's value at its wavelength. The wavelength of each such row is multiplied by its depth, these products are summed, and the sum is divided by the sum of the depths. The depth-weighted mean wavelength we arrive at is 5864.9 A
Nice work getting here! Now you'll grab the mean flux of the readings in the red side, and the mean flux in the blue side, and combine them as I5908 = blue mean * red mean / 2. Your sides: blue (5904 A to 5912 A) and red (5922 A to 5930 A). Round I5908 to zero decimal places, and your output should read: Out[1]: 37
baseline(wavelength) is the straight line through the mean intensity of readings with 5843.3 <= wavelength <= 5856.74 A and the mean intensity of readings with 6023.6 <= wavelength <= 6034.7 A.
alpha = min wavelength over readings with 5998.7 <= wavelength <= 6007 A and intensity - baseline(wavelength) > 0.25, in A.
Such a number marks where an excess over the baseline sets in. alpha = 6000.76 A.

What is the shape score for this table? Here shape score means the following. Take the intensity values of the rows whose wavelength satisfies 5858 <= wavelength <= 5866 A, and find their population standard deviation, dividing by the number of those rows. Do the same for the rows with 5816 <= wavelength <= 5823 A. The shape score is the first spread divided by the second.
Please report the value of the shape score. 1.15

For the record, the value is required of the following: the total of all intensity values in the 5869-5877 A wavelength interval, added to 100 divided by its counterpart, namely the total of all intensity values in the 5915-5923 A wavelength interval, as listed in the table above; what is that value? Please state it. 46.4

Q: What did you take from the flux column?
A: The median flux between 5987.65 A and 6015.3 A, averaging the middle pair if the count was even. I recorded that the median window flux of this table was 9.4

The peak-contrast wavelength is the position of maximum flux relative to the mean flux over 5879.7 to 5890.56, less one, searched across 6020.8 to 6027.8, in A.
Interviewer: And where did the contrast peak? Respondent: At 6024.30 A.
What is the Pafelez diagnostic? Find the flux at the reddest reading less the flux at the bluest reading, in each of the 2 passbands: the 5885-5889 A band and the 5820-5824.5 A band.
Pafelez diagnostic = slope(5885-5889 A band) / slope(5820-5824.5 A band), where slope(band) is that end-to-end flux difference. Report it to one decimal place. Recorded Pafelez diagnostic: -2.7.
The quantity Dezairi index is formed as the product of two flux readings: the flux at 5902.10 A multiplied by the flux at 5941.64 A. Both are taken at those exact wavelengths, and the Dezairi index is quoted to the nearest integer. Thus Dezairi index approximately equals 77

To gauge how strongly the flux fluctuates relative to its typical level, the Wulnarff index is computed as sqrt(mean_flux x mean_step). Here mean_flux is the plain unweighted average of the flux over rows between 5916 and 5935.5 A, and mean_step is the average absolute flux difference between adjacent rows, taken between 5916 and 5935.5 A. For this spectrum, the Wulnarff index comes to 2.4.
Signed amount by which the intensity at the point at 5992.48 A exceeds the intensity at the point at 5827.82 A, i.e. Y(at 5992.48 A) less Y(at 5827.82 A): 3.9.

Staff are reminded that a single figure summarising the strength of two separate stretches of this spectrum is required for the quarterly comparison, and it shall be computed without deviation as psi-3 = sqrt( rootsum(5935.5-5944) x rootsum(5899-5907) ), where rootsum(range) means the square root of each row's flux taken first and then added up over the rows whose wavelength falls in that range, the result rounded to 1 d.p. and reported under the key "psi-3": 17.2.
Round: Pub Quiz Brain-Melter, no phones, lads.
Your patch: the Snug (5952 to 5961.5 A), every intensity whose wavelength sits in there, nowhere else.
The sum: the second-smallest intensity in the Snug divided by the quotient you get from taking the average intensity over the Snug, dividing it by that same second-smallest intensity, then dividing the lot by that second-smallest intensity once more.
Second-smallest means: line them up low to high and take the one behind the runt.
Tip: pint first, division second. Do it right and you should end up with 81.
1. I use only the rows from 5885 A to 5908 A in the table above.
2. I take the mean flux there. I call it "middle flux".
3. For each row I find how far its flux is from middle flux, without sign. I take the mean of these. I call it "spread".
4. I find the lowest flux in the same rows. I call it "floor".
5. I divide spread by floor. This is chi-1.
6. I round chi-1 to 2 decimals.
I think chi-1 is 0.11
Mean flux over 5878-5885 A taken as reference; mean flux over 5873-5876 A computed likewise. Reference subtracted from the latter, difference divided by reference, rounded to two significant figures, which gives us -0.10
